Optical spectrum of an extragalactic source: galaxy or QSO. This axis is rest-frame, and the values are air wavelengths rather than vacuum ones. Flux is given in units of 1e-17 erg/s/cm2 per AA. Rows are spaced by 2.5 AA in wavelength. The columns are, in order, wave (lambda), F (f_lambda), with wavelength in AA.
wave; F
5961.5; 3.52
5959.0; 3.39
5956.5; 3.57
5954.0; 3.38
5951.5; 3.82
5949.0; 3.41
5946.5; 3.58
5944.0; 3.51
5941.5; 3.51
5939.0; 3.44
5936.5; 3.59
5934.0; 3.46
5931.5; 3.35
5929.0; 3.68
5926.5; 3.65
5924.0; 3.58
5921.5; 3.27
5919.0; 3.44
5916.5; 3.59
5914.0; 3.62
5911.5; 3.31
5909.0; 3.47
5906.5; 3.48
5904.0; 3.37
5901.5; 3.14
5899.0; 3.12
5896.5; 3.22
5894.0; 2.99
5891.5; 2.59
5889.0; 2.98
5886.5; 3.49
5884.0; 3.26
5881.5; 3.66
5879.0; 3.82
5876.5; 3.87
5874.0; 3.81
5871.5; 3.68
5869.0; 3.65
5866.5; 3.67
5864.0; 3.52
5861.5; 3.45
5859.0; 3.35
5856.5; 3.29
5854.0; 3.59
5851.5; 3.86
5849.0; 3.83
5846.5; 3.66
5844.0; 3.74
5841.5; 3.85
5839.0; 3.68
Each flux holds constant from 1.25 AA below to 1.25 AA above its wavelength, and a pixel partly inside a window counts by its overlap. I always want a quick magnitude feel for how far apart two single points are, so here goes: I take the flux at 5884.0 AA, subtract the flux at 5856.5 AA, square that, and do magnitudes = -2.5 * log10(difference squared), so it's 8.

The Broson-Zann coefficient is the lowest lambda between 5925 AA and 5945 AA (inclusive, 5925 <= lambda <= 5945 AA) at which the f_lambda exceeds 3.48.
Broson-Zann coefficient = 5926.5 AA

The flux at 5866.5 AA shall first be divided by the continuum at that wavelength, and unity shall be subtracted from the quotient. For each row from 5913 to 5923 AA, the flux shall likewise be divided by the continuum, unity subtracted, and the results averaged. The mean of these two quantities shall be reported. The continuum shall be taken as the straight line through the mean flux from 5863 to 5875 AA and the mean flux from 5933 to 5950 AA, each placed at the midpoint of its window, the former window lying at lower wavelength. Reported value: -0.011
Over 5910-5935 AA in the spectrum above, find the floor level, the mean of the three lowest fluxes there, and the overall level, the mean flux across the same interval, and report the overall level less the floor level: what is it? 0.19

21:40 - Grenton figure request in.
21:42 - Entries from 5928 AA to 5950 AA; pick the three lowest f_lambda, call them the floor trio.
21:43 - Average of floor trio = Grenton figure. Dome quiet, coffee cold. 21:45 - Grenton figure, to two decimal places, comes 3.40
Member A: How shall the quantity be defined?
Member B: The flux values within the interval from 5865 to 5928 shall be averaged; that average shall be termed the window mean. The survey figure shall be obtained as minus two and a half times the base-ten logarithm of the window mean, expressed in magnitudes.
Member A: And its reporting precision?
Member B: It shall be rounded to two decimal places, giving -1.34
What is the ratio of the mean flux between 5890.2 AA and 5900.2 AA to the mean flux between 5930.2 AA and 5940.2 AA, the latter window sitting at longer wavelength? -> 0.86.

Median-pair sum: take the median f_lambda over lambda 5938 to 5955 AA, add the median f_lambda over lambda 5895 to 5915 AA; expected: 6.85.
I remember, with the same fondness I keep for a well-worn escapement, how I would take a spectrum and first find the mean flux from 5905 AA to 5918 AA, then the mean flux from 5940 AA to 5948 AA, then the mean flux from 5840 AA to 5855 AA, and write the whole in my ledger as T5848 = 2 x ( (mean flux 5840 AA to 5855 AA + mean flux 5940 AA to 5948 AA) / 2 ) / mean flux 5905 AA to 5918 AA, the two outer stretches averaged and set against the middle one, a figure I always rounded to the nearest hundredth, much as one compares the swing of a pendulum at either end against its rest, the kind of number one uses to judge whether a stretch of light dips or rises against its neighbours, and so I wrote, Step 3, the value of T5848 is 2.09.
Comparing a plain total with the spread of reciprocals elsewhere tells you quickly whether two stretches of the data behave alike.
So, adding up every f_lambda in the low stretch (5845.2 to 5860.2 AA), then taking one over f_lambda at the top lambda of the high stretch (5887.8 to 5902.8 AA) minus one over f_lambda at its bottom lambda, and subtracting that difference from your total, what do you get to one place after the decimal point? 21.6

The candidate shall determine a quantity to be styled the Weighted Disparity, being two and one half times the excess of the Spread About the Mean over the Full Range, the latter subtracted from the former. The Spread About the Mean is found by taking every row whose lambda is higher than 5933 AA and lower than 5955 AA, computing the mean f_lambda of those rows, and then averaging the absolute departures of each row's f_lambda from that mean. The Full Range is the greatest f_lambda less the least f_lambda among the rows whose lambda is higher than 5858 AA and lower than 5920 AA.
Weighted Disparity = -3.0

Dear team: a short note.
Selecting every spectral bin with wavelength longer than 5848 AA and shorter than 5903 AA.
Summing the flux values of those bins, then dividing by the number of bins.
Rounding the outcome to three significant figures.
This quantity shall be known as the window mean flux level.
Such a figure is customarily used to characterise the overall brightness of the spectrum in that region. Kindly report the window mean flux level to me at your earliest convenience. 3.45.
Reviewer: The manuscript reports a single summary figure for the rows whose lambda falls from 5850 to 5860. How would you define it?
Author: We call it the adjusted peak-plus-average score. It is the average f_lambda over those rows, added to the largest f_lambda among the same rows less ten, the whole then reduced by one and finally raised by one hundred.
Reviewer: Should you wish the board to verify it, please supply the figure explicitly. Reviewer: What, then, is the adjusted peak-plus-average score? 96.4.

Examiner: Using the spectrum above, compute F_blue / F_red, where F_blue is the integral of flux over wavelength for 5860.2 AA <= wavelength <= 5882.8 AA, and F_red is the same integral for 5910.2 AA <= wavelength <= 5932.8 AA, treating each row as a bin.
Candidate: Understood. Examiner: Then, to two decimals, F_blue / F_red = 1.05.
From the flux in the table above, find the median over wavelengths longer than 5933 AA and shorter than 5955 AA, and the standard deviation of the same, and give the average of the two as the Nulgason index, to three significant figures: 1.82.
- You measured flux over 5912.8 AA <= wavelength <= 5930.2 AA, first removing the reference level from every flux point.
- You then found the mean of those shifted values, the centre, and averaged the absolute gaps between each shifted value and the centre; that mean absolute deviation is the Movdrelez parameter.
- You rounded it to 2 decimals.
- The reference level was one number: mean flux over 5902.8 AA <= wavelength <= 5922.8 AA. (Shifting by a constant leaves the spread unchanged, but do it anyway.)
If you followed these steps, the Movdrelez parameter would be 0.11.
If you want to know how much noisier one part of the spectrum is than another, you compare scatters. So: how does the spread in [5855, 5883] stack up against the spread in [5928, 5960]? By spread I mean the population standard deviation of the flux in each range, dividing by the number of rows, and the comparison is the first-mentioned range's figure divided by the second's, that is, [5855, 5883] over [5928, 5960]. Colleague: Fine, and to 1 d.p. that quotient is 1.4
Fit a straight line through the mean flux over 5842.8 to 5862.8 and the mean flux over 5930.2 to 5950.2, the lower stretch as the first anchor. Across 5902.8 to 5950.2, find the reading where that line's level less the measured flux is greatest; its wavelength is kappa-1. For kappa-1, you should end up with 5921.5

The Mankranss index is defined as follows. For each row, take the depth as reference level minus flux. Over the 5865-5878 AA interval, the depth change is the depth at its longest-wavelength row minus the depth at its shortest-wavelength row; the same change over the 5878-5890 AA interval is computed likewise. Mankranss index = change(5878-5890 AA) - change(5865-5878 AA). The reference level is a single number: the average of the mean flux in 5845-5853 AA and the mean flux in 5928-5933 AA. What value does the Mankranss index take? 1.0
